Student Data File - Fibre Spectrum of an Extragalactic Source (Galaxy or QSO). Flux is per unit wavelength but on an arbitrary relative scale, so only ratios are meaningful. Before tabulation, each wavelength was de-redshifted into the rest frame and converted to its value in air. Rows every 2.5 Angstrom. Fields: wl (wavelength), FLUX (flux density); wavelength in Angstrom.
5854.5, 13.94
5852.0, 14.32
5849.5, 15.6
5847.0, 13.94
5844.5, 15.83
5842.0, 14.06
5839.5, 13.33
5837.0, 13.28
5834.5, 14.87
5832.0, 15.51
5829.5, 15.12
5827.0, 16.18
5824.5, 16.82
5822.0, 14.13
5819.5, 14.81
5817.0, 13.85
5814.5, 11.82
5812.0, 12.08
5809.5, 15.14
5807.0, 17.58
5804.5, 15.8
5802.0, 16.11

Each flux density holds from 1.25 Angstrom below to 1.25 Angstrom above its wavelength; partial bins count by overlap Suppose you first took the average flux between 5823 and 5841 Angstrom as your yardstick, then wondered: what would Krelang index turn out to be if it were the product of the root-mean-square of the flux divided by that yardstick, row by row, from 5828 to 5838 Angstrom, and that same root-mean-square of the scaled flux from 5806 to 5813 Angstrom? 0.99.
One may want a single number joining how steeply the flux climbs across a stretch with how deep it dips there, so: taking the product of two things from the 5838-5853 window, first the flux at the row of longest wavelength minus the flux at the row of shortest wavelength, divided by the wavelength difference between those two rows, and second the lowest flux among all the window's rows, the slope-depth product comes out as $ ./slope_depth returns 1.1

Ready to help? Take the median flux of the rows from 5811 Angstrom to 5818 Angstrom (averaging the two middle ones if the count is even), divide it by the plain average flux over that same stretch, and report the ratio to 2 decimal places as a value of 0.96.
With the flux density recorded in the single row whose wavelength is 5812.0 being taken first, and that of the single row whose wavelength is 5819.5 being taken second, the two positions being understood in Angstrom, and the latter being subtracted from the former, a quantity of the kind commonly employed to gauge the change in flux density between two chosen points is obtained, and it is -2.7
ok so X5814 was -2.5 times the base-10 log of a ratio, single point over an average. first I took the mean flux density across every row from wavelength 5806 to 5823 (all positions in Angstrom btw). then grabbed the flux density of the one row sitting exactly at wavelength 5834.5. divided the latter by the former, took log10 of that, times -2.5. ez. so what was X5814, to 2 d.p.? -0.05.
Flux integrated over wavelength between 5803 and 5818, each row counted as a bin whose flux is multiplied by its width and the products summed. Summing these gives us 216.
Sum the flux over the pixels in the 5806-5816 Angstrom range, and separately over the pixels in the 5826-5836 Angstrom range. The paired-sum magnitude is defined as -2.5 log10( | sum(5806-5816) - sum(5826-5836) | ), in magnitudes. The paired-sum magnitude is -1.8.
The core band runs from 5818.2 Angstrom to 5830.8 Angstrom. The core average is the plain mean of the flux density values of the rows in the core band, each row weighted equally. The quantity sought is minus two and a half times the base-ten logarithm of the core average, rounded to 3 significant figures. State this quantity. -2.97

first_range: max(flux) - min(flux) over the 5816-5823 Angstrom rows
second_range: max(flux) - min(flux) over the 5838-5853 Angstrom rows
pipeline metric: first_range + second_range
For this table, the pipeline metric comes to 3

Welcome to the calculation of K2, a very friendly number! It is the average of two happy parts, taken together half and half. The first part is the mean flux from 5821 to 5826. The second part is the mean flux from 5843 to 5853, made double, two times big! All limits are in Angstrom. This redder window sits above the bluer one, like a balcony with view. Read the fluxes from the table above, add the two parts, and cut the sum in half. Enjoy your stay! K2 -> 22.7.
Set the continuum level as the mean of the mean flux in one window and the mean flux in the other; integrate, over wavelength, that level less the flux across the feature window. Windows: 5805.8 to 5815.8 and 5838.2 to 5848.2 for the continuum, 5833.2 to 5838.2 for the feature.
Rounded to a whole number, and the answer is 1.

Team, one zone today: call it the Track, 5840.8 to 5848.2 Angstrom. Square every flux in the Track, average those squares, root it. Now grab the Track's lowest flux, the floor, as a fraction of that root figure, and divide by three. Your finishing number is 0.317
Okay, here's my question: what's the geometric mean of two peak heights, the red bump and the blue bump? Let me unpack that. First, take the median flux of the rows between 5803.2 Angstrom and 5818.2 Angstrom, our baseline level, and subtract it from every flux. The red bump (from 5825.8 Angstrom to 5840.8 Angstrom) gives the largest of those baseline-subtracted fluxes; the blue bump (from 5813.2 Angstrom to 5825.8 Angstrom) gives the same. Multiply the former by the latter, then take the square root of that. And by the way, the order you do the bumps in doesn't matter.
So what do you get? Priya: 1.98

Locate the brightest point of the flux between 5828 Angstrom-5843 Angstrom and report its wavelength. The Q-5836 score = 5832.0 Angstrom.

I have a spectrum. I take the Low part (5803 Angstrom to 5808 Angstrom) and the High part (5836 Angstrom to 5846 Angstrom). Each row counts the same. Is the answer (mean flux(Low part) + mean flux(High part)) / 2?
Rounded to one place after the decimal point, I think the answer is 15.4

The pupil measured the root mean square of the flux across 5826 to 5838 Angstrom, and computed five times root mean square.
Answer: 75.1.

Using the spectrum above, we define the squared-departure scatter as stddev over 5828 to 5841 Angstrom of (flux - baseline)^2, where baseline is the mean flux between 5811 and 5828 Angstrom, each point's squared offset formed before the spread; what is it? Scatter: 0.4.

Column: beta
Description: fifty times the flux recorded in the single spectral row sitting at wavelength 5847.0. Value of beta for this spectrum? 697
